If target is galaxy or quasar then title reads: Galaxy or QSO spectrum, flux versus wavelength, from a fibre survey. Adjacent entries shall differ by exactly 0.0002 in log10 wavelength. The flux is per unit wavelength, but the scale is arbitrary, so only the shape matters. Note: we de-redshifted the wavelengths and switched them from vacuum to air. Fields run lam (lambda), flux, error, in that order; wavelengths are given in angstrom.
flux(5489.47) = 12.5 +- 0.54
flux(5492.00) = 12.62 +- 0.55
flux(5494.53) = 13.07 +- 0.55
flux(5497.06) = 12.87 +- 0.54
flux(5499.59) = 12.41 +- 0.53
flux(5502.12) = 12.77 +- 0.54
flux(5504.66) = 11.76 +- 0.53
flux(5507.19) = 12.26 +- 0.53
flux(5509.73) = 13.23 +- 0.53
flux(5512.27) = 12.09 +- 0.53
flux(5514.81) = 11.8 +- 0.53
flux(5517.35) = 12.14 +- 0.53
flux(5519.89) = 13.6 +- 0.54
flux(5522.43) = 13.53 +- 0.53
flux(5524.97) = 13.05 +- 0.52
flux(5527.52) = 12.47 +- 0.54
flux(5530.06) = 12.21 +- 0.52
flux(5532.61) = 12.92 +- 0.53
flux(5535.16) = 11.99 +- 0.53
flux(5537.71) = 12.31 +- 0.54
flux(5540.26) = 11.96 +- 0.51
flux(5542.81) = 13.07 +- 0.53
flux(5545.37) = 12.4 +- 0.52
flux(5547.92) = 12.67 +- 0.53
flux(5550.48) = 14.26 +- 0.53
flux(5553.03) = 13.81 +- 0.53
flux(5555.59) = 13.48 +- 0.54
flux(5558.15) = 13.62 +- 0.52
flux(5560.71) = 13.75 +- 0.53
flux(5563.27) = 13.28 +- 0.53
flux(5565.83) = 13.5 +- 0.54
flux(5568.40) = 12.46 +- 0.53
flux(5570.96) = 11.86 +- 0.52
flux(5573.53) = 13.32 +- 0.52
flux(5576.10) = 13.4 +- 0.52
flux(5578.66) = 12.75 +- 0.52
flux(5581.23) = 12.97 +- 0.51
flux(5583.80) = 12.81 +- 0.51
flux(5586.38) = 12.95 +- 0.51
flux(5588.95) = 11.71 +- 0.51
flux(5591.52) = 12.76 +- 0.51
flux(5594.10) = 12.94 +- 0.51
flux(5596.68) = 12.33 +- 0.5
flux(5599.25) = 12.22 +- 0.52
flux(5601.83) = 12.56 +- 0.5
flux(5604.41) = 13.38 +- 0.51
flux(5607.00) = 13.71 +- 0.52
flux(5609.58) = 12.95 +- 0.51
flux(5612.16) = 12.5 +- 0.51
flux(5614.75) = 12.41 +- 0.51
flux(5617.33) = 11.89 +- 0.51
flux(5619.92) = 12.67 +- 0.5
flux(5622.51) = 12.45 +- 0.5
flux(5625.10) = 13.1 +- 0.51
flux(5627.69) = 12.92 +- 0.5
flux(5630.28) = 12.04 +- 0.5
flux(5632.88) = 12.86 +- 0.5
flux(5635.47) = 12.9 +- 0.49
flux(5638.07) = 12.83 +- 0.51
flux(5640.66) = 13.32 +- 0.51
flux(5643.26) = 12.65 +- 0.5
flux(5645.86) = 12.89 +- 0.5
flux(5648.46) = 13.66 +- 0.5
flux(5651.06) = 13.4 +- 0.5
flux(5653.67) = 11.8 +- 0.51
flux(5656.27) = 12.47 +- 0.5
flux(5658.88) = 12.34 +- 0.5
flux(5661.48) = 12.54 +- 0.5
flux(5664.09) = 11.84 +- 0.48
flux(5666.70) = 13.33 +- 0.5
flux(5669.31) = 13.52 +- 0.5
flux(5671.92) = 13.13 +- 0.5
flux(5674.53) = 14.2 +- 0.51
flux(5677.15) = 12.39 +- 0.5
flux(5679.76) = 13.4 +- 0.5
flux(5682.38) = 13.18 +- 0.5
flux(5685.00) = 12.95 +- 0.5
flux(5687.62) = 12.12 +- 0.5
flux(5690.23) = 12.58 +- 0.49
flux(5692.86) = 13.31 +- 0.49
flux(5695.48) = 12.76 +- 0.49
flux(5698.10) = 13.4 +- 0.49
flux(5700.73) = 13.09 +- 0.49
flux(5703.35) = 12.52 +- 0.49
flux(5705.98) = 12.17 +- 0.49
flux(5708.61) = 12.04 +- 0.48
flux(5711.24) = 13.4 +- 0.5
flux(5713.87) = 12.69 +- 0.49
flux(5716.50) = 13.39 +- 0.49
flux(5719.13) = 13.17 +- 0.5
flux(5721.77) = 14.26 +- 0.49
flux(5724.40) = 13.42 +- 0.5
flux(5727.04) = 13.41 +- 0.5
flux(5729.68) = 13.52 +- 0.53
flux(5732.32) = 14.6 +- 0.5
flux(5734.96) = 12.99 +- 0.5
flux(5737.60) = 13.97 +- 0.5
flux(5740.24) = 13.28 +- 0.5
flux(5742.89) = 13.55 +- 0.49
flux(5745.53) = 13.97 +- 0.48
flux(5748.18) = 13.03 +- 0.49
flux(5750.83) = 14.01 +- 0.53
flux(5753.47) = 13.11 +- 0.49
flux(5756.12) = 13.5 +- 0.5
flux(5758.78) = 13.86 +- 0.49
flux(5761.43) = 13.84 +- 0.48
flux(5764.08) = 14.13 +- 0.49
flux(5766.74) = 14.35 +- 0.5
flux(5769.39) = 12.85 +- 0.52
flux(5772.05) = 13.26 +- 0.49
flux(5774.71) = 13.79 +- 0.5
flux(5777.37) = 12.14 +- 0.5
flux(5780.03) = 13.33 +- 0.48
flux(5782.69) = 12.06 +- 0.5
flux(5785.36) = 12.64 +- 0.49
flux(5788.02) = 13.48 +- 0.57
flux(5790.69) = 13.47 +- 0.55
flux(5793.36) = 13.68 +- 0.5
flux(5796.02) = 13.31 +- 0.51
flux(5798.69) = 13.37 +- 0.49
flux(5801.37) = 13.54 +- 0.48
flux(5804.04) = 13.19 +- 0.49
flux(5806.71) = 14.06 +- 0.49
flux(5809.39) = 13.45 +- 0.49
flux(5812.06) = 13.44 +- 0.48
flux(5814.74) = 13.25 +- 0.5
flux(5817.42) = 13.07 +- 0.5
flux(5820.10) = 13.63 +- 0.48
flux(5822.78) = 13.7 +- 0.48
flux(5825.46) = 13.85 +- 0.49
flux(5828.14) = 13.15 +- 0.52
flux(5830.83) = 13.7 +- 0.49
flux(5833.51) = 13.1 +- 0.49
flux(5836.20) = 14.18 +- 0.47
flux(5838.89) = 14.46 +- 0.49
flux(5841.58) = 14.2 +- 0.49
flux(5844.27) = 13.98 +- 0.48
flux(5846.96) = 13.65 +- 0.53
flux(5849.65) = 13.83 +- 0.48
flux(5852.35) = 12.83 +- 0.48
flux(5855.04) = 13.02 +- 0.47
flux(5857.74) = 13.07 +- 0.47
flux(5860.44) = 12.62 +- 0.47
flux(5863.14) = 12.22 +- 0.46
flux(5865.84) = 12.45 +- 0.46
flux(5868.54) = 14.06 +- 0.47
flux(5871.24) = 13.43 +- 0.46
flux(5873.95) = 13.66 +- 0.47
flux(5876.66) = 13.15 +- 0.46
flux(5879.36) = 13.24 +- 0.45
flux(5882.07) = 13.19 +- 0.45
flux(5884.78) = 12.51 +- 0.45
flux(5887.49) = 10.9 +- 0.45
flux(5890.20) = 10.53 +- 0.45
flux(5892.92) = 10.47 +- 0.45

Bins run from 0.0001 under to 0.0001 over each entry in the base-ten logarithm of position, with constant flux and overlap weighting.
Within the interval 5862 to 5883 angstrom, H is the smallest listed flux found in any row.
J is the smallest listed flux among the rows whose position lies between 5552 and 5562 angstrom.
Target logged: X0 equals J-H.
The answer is 1.3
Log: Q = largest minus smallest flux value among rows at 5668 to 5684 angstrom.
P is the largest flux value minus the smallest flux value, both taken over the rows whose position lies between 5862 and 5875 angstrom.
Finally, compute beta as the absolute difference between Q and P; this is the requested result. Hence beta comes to 0.0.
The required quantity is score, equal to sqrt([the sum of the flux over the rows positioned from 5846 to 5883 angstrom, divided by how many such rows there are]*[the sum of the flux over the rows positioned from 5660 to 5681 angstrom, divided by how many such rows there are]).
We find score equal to 13.1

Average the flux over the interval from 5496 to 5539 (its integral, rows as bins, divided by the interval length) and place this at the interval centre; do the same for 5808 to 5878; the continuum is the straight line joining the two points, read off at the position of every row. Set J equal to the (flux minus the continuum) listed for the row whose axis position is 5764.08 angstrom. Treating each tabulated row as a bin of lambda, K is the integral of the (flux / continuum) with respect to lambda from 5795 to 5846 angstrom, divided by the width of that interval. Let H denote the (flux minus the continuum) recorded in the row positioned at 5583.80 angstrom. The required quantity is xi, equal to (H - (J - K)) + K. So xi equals 1.2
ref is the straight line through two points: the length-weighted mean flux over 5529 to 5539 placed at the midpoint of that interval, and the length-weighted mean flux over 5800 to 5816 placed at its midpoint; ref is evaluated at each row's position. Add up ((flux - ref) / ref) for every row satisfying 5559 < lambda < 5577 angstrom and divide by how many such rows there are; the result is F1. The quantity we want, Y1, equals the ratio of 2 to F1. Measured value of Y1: 43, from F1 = 0.05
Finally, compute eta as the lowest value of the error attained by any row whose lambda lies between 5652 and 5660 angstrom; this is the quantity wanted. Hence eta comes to 0.500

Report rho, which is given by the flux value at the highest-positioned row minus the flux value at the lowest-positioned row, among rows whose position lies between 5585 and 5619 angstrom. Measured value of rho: -1.1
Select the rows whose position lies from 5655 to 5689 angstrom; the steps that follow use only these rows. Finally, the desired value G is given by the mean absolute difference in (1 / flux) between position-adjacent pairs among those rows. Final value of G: 0.0041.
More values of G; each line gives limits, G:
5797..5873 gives 0.0025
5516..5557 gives 0.0039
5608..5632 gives 0.0030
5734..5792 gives 0.0039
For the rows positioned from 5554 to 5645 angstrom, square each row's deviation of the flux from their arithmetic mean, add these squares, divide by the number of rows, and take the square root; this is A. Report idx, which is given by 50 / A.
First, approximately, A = 0.52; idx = 95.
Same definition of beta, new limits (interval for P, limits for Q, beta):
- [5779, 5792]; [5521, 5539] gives 0.1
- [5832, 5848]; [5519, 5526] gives 0.8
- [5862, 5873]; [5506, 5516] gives 0.4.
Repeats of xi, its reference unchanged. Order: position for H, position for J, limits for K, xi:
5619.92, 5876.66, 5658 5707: 2.2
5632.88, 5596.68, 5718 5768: 2.5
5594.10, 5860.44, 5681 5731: 3.0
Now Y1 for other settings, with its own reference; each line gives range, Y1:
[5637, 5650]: 97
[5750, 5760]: 75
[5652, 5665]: -38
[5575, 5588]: 59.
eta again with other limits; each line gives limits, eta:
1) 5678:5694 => 0.490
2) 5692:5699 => 0.490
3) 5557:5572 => 0.520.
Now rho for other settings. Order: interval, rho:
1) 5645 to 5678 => -0.5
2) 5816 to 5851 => 0.8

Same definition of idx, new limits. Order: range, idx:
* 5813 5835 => 168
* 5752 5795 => 79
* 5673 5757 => 81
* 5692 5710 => 100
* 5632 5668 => 94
